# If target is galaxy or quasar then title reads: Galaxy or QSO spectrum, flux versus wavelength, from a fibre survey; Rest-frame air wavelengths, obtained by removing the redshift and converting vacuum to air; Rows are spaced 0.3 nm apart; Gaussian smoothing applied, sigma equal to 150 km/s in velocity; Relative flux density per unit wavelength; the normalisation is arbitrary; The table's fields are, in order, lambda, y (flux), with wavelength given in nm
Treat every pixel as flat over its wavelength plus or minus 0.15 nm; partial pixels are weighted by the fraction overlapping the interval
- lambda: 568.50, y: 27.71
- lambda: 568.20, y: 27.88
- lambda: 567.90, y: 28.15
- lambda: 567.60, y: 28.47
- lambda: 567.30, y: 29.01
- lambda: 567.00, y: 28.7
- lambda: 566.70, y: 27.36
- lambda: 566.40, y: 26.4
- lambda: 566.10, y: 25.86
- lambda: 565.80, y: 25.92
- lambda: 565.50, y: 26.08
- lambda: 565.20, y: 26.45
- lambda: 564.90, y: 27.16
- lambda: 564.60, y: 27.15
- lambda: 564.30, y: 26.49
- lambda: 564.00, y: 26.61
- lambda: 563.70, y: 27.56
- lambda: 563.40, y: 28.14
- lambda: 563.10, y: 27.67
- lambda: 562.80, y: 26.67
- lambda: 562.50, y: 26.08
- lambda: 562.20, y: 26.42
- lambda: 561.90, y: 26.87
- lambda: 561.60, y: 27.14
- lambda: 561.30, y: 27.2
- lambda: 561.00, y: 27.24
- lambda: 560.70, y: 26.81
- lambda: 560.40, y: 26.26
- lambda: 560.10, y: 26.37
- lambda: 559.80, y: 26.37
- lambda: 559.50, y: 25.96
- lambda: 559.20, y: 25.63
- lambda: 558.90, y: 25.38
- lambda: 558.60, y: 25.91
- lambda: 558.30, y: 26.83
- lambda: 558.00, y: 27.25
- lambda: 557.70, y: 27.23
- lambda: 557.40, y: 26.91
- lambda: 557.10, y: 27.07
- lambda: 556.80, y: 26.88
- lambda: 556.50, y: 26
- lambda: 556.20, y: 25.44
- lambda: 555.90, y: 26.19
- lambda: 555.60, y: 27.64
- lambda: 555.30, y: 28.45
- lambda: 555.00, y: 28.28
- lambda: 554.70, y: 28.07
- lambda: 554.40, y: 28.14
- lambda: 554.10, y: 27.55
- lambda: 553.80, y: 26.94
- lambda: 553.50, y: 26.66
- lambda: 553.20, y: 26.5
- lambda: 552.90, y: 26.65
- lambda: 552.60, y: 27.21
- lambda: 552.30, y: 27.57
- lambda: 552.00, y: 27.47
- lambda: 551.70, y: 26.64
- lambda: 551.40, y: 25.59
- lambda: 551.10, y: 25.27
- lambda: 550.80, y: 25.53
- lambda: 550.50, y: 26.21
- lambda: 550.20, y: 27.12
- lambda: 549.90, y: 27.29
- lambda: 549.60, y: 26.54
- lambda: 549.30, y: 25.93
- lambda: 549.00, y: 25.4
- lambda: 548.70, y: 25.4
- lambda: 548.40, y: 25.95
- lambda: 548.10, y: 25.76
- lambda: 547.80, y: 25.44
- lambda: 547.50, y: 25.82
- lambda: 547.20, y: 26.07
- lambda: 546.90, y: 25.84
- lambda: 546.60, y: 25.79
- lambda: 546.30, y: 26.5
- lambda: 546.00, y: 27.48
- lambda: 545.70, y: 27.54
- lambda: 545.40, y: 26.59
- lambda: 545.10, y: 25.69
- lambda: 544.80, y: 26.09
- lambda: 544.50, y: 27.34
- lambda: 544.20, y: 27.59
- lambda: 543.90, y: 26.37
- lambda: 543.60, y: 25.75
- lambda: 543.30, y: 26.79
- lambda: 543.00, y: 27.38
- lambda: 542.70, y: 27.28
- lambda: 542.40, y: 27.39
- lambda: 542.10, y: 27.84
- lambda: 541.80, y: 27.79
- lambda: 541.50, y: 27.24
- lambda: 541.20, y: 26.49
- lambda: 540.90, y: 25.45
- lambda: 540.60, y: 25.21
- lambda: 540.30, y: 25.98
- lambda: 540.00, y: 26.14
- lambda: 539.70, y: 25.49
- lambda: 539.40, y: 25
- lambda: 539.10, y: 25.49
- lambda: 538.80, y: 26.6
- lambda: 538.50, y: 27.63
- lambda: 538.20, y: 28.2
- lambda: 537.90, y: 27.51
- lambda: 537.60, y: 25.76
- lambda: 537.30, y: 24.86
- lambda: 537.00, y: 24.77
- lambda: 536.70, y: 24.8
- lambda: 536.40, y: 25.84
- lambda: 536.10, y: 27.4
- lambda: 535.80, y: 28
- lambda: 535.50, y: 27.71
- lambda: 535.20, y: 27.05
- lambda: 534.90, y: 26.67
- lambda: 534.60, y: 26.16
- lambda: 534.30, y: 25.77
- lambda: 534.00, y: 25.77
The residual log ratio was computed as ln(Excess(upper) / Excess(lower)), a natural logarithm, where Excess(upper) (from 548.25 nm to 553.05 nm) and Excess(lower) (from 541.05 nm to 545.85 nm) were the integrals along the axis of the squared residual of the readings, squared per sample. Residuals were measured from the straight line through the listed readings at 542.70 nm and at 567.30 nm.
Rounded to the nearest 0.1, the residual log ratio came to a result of 1.4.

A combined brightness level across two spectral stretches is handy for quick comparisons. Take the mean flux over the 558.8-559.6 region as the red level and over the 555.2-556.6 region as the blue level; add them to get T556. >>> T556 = 52.4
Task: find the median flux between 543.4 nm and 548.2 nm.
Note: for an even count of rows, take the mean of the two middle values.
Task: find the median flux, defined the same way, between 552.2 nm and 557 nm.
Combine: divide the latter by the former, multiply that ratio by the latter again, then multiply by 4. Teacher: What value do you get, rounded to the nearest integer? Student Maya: 112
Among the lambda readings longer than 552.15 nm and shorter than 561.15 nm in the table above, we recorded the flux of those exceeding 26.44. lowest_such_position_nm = 552.30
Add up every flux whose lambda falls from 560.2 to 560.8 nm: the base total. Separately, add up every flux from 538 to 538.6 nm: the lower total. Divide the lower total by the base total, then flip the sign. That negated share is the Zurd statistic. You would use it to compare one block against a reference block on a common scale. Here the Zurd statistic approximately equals -1.05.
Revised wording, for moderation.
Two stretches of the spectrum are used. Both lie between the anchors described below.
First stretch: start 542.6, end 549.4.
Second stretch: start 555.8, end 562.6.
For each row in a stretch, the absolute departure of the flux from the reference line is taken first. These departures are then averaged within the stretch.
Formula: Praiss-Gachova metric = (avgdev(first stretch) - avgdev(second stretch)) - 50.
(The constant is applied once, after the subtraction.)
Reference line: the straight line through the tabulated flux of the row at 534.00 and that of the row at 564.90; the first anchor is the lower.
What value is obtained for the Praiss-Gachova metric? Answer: -49.86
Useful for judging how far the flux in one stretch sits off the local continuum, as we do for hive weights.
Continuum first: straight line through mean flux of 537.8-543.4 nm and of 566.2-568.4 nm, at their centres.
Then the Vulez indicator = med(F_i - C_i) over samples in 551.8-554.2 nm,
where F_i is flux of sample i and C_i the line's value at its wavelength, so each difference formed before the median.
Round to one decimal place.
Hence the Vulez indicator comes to -0.2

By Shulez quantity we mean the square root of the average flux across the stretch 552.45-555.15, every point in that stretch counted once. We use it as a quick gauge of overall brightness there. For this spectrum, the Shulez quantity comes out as 5.228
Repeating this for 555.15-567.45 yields 5.177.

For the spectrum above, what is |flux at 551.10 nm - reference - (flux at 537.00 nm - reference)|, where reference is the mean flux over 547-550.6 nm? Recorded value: 0.5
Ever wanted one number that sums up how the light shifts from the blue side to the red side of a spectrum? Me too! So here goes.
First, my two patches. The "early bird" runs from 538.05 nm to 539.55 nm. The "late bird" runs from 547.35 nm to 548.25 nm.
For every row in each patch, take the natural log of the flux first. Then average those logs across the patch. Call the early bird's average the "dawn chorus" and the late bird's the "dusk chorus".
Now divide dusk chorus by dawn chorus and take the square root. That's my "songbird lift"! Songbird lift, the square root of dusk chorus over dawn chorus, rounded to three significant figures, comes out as 0.995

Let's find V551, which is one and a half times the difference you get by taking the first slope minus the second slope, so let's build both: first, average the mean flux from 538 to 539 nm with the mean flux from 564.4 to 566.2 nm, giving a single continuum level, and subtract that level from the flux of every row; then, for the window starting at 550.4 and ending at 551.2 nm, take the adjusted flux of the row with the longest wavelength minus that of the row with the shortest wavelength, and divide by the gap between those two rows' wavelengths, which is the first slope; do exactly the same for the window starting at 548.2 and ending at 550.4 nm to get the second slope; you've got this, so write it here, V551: -3.3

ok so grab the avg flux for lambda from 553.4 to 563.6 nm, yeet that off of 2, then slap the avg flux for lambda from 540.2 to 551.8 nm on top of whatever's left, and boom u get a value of 1.5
